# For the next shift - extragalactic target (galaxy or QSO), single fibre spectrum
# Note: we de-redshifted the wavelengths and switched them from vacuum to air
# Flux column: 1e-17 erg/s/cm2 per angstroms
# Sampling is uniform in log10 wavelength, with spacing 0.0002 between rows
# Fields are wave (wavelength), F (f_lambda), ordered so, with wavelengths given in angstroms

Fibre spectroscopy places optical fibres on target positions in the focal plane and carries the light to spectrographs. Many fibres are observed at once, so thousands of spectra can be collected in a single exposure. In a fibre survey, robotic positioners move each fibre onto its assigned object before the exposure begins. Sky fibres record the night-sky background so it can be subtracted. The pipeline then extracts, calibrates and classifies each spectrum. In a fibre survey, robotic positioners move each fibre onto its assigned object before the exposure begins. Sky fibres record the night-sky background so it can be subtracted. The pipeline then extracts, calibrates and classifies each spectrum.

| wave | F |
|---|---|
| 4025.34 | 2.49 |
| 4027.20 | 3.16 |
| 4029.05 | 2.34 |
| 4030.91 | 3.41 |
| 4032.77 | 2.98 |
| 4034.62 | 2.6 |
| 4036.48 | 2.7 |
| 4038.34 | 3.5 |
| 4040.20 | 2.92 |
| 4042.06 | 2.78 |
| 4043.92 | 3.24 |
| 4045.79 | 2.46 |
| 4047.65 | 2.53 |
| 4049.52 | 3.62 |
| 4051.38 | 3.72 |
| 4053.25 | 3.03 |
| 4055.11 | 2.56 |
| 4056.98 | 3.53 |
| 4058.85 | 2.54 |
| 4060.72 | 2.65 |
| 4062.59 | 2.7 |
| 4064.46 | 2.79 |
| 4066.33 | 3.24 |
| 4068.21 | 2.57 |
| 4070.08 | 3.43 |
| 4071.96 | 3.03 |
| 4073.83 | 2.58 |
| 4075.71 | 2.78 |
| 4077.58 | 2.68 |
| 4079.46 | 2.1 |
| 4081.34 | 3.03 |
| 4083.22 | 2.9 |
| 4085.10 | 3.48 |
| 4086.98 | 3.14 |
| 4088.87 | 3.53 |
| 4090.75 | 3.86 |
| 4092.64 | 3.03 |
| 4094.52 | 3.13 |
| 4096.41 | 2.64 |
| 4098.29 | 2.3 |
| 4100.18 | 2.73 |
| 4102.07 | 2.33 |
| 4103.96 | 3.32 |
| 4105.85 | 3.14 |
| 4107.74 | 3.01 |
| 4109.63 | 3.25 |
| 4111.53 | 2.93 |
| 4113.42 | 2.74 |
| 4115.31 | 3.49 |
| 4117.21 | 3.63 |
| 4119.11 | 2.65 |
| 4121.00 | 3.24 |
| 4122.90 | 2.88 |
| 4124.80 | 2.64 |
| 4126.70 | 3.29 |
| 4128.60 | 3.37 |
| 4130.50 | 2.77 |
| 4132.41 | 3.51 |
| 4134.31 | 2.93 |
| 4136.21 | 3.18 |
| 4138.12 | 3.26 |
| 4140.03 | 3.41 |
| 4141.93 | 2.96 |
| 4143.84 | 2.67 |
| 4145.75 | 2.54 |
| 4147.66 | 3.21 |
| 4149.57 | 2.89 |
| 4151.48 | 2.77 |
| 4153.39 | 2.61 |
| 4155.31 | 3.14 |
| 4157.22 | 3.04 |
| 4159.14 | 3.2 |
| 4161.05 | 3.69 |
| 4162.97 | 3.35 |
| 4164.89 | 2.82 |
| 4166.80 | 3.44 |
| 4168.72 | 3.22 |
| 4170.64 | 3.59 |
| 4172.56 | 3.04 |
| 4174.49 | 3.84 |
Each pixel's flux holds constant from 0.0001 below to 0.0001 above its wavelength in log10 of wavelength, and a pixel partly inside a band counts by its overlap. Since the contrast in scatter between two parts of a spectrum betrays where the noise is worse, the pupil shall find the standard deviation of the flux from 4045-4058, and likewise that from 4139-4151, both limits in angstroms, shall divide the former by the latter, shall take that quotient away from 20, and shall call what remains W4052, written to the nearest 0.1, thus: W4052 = 18.3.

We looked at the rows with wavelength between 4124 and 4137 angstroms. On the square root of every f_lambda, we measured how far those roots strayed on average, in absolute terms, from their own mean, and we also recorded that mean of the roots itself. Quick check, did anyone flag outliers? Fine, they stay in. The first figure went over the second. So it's 0.044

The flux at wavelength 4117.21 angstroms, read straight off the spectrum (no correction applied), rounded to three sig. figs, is 3.63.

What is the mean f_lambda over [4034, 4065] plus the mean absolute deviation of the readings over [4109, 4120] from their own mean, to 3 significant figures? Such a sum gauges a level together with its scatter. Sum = 3.28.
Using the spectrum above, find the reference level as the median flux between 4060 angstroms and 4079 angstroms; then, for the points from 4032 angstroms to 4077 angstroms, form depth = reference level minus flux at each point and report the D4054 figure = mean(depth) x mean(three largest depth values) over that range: -0.045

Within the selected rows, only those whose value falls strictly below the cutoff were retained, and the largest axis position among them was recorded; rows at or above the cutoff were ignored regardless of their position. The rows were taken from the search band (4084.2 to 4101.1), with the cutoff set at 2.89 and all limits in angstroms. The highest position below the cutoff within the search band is 4100.18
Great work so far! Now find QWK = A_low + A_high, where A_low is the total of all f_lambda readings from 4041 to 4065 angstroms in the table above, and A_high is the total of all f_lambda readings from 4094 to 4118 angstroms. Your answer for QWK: 76.8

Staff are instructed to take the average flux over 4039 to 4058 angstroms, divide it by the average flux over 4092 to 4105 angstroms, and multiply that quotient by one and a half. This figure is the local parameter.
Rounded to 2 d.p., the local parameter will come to 1.64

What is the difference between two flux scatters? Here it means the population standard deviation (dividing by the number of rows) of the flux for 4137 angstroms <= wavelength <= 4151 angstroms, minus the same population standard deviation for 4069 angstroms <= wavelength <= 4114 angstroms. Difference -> -0.112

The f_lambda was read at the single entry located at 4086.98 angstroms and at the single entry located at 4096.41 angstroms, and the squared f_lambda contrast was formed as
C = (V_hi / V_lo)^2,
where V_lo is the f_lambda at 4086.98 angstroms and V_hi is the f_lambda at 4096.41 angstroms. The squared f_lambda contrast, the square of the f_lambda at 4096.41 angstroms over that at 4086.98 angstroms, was 0.7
